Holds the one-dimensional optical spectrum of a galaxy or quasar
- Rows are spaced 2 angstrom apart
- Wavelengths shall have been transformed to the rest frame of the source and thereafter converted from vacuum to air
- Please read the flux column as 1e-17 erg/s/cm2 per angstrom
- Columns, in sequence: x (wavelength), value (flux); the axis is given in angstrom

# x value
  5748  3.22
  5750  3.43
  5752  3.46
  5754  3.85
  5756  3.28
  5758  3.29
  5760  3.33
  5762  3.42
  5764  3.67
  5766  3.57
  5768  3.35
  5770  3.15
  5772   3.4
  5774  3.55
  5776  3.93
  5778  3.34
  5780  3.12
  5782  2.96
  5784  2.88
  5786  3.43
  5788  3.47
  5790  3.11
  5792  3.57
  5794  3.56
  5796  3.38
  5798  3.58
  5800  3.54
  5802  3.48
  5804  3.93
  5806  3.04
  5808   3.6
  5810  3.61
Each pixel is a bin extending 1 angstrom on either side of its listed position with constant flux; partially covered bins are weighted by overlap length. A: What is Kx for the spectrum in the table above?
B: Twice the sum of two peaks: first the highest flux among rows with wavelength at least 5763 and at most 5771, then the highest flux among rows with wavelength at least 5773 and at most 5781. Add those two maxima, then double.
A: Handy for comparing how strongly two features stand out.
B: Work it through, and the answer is 15.2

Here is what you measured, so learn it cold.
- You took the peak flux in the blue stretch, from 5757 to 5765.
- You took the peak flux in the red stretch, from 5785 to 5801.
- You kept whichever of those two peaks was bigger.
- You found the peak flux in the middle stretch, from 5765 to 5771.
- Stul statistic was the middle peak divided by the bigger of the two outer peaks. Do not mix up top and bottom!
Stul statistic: 0.97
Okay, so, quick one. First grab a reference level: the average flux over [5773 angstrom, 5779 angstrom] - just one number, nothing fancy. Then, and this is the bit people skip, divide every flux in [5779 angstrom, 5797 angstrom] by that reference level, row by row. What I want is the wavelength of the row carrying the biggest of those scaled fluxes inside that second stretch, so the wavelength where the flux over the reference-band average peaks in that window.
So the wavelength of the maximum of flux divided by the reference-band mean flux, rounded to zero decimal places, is 5792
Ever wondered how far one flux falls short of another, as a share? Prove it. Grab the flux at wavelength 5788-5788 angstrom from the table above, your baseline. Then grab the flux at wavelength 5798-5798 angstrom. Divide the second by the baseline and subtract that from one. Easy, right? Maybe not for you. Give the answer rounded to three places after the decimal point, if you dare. -0.032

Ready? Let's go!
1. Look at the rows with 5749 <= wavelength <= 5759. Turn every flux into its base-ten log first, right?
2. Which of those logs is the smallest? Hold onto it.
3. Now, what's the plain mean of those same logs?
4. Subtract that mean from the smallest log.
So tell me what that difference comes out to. -0.02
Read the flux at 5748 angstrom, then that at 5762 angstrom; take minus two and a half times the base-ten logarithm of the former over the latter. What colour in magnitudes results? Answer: 0.065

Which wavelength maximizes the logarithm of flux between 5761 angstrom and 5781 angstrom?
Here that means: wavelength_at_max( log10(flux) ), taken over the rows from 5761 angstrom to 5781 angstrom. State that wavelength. 5776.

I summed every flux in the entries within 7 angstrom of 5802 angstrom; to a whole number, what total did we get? 25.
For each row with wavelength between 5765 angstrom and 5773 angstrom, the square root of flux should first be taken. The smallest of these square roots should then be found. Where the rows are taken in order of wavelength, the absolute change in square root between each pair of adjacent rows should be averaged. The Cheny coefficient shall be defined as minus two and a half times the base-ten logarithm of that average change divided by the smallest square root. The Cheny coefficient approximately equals 3.66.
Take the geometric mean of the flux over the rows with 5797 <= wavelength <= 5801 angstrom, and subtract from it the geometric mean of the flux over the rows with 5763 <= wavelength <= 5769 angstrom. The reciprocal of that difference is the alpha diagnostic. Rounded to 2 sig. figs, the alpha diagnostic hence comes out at 31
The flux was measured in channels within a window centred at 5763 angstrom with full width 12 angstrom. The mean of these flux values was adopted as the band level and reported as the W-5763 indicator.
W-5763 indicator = 3.44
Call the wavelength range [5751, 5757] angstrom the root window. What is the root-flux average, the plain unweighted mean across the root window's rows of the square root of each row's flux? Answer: 1.88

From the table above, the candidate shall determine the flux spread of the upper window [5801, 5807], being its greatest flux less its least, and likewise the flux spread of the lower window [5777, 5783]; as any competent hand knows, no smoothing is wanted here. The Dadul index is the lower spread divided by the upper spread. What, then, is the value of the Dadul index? 0.4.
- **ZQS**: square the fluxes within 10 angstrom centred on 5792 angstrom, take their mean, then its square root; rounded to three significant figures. 3.42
